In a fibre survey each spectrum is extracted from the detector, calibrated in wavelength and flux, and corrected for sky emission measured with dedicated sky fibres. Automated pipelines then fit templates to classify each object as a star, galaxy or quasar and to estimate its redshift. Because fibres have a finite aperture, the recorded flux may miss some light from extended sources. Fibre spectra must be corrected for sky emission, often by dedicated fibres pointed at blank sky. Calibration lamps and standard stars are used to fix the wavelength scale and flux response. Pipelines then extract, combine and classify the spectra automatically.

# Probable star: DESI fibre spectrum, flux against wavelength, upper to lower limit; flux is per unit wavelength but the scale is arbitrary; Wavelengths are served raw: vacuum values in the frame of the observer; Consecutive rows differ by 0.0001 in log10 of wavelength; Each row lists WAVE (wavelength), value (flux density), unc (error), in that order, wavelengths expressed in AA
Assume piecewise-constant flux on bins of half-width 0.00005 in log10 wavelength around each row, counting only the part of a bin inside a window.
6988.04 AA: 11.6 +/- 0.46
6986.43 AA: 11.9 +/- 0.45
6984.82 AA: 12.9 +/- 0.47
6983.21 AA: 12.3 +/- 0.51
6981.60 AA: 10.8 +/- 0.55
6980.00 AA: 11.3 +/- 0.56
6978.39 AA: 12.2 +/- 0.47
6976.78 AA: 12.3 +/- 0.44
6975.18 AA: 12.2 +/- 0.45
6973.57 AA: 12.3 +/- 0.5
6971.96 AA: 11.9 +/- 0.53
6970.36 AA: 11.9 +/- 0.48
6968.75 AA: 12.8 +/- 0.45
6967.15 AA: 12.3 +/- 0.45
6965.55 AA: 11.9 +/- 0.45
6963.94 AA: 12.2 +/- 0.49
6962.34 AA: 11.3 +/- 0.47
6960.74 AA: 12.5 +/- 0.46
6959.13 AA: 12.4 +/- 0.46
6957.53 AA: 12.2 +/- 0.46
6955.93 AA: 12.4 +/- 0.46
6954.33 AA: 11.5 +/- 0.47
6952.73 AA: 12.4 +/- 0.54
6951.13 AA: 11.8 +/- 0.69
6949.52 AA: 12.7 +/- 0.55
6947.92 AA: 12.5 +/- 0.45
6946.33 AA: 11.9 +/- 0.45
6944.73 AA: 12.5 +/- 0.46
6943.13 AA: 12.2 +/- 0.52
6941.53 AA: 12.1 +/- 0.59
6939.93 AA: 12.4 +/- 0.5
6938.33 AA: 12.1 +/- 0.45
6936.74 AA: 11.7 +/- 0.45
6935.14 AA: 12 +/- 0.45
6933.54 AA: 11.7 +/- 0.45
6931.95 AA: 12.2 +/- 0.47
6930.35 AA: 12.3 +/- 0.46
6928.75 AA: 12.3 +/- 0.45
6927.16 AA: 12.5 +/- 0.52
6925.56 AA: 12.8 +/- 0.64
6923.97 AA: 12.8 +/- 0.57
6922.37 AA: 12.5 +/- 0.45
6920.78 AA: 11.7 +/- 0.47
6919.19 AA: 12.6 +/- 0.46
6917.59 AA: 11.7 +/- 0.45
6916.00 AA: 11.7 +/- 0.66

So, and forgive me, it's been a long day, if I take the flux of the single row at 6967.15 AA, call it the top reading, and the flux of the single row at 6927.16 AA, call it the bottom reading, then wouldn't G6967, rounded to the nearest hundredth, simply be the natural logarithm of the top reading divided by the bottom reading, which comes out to -0.02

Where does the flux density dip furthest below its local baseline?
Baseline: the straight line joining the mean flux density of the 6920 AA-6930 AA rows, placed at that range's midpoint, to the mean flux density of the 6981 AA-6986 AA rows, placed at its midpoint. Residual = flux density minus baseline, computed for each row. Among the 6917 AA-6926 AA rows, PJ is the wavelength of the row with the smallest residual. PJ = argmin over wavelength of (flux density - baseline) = 6917.59 AA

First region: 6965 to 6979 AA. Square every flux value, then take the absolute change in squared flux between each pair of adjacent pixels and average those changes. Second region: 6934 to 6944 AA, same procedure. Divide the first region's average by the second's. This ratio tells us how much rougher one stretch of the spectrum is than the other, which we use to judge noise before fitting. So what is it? 1.1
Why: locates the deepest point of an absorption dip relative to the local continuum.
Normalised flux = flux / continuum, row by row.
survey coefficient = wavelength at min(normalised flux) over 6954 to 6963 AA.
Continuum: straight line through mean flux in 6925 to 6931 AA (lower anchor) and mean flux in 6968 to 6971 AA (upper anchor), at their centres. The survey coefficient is 6962.34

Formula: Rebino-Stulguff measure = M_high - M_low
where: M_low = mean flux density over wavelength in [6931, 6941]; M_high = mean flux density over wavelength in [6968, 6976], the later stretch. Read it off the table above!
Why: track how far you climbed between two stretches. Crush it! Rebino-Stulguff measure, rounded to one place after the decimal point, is 0.2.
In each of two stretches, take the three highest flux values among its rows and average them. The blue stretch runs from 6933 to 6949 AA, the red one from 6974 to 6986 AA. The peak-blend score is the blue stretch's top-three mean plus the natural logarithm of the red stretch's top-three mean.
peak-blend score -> 15.0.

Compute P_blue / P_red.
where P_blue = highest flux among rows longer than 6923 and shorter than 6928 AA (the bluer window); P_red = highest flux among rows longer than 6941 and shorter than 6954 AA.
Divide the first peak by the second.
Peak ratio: 1.008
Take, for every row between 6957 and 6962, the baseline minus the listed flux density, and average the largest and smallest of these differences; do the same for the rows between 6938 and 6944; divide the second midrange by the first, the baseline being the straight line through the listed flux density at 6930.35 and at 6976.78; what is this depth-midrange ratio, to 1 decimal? -1.0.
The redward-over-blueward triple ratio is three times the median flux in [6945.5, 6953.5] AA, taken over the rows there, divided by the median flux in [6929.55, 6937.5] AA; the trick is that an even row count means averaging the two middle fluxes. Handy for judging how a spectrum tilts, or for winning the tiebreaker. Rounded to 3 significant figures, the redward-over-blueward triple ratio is 3.10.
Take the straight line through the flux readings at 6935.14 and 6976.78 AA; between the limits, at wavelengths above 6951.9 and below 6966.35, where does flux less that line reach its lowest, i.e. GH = 6962.34 AA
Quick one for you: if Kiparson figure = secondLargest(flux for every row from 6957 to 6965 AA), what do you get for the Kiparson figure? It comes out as 12.4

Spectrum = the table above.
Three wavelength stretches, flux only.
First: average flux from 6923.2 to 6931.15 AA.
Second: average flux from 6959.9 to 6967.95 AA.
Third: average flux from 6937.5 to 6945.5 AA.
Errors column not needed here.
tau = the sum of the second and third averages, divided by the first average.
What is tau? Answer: 1.938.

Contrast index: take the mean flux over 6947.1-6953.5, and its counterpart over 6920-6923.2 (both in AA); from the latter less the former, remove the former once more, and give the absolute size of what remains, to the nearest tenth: 12.6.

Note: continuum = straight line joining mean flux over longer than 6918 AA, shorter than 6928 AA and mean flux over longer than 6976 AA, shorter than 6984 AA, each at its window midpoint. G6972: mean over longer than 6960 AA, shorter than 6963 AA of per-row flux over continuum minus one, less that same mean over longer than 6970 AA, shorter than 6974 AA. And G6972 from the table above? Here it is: -0.02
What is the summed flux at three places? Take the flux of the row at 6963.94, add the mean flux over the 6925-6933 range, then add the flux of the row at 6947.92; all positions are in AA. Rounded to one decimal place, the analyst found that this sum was 37.1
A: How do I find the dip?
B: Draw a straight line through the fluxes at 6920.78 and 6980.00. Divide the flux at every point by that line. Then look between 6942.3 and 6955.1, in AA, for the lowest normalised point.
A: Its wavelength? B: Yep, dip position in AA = 6954.33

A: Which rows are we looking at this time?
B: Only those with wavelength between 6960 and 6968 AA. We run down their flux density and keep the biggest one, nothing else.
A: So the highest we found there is 12.5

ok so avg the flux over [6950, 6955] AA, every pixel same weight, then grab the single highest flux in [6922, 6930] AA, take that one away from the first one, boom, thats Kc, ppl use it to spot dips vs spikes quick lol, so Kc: -0.9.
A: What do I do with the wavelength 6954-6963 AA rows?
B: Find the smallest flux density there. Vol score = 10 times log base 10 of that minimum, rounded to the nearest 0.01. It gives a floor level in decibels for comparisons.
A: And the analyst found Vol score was 10.53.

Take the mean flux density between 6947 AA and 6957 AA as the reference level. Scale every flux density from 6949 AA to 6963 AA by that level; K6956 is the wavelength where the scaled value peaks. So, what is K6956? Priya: 6949.52 AA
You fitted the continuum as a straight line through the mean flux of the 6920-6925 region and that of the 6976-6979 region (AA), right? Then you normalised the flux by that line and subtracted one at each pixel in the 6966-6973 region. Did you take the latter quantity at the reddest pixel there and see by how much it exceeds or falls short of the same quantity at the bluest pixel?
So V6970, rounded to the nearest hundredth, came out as -0.03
